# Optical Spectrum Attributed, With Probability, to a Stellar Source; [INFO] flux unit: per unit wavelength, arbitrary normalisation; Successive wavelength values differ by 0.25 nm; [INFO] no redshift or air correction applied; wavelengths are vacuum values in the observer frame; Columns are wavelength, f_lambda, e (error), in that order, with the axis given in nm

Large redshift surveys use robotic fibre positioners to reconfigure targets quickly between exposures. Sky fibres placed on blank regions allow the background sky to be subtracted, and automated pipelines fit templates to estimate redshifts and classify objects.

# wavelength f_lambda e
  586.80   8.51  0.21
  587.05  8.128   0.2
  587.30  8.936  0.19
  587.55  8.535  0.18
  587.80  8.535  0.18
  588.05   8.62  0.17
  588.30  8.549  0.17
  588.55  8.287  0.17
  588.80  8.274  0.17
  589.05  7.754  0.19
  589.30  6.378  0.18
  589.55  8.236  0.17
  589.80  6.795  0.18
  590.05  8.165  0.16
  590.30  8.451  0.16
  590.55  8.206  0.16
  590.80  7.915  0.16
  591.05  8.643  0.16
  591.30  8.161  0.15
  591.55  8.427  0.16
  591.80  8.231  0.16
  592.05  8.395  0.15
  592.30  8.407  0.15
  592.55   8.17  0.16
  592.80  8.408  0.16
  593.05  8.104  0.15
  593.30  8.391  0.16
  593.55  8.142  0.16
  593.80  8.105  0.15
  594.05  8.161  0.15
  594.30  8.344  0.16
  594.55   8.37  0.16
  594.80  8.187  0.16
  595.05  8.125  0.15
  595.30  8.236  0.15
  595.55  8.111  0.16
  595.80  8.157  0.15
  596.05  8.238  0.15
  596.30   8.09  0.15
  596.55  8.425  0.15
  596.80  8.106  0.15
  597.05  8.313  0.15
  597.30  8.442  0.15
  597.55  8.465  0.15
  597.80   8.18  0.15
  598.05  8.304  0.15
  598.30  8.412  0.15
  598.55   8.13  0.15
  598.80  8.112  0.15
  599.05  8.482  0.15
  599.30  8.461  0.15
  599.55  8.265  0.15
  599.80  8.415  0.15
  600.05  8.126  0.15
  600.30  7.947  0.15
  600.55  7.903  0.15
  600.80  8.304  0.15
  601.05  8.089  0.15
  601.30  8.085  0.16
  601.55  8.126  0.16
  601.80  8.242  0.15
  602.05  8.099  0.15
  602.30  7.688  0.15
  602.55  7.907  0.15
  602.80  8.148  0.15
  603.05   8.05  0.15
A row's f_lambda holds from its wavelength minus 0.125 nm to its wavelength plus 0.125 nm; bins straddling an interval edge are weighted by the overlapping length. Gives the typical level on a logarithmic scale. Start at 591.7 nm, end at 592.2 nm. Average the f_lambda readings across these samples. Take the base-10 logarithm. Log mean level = 0.920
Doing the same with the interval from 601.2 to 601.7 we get 0.909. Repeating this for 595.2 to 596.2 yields 0.913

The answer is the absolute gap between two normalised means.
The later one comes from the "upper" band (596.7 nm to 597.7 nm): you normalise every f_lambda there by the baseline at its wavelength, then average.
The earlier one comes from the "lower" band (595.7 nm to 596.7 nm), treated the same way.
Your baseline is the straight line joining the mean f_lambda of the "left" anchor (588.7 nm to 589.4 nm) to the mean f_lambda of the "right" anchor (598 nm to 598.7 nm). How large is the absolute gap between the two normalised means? 0.002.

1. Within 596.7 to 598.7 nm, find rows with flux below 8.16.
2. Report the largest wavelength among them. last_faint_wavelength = 598.55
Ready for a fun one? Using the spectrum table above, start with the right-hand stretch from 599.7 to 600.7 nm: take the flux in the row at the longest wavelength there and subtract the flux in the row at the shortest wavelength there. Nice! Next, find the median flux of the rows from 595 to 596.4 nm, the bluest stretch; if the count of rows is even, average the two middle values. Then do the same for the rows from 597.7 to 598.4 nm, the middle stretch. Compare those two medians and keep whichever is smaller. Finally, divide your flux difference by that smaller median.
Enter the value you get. -0.063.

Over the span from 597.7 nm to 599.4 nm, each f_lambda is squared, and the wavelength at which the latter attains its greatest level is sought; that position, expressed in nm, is 599.05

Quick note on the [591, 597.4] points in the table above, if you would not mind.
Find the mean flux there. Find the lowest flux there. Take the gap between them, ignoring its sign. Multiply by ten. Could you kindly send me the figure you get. 1.7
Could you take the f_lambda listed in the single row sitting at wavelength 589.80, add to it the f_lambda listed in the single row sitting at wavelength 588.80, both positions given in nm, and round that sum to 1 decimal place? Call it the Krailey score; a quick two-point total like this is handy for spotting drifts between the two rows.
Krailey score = 15.1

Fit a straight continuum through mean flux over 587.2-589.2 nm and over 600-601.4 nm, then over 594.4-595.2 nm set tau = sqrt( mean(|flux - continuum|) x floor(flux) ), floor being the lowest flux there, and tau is 0.9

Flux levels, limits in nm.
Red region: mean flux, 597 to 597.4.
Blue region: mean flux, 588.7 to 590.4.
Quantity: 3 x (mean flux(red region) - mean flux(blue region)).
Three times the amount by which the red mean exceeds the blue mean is 2.0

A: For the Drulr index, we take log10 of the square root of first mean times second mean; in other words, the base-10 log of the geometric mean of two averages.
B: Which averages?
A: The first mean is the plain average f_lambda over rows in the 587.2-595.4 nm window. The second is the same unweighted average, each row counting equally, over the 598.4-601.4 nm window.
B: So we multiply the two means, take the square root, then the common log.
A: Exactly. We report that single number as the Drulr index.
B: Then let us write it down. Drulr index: 0.914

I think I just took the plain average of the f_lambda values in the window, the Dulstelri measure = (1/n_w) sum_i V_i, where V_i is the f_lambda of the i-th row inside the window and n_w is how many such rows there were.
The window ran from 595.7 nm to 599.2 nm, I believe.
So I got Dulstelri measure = 8.28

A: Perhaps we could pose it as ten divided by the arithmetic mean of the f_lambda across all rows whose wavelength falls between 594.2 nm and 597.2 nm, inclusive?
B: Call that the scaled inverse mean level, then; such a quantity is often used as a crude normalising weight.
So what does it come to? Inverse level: 1.22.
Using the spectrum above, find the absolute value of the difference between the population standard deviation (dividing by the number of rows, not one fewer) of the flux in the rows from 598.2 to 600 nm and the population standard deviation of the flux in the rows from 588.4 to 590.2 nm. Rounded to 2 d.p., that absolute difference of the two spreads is 0.59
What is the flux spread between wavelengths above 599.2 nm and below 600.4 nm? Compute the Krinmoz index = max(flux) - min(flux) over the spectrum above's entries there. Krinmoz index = 0.51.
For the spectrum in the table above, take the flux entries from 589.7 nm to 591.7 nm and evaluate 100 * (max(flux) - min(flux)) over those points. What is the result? 185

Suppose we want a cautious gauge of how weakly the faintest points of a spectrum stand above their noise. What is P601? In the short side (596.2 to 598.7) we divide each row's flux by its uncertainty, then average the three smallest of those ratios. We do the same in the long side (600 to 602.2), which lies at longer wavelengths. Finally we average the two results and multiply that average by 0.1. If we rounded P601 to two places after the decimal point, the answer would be 5.27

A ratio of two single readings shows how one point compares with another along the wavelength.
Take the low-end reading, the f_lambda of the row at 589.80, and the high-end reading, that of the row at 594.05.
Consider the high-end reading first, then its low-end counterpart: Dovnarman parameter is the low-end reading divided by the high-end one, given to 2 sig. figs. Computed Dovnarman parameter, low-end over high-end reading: 0.83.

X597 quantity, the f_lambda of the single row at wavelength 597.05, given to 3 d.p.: 8.313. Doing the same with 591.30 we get 8.161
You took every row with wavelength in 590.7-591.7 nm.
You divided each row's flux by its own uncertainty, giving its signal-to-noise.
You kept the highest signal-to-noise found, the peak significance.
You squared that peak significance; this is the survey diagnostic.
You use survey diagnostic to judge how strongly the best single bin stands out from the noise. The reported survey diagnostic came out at 2960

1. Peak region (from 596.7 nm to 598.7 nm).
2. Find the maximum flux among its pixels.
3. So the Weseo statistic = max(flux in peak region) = 8.465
